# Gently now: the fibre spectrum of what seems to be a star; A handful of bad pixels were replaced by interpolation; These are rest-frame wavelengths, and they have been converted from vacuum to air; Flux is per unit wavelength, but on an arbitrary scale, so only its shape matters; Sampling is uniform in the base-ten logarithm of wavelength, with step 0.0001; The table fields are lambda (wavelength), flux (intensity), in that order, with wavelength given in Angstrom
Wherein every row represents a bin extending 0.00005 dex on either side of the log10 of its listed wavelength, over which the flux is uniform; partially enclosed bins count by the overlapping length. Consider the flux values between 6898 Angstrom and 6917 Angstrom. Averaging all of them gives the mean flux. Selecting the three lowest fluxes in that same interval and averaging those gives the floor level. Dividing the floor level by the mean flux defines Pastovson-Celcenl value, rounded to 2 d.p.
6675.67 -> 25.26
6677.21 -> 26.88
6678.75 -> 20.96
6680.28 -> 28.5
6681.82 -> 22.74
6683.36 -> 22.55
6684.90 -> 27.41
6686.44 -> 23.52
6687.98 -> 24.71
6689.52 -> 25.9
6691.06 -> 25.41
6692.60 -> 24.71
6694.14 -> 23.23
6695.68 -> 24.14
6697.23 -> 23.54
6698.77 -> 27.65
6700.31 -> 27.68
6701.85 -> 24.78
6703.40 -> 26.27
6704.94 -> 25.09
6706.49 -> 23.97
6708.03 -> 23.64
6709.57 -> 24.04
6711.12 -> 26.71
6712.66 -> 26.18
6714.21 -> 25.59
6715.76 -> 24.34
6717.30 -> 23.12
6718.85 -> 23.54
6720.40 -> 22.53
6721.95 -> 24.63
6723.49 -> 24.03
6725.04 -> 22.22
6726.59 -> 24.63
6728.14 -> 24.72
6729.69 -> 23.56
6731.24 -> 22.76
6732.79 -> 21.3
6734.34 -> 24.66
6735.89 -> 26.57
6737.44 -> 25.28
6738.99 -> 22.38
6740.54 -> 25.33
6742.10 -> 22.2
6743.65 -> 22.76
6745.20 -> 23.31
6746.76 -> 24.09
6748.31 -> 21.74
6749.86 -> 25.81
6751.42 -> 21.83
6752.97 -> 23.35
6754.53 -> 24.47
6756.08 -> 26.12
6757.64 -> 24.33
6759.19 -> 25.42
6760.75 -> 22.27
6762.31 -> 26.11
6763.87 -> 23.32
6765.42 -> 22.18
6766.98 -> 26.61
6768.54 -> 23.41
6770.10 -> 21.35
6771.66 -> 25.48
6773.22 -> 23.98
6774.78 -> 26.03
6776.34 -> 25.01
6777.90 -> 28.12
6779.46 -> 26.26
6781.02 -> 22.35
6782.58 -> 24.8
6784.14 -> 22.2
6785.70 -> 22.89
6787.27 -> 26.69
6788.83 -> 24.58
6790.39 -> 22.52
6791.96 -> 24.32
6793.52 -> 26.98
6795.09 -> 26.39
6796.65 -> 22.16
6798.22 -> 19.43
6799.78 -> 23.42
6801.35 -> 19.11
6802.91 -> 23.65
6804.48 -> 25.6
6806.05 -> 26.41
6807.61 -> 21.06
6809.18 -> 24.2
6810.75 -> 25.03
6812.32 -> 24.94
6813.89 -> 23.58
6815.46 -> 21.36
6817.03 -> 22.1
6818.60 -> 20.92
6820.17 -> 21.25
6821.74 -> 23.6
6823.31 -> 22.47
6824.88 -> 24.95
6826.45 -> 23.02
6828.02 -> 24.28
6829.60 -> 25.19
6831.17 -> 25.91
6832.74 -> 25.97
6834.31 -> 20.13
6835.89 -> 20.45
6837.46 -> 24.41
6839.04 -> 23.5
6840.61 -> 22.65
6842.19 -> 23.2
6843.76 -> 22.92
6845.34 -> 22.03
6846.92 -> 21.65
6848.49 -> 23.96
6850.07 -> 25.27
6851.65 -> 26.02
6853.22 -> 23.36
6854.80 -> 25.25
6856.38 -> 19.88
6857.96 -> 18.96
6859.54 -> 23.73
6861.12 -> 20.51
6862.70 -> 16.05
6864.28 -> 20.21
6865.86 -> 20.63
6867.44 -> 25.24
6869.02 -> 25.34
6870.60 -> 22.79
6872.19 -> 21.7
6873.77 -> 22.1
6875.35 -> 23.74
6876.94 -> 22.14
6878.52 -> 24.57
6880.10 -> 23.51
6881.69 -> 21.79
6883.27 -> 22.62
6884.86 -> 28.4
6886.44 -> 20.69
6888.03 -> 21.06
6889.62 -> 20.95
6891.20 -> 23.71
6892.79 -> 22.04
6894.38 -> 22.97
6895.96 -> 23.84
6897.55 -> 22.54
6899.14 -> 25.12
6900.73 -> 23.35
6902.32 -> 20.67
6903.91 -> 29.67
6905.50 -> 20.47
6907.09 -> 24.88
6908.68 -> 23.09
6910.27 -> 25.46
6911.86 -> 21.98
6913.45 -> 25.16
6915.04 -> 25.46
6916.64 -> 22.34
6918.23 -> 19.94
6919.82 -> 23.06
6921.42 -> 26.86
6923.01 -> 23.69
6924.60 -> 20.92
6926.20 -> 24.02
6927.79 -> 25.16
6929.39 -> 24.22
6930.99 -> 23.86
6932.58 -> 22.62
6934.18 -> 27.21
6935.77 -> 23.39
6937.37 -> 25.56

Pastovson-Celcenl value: 0.88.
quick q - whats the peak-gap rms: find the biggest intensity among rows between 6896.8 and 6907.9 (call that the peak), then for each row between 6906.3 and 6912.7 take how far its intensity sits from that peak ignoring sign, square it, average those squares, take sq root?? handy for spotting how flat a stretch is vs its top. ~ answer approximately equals 6.0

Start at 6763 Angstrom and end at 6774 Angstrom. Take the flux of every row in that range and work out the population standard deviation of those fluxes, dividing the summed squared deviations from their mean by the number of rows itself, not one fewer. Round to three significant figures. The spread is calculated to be 1.68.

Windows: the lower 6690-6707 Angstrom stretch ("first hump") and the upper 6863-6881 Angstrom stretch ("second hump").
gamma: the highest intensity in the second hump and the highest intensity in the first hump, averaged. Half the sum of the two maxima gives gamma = 26.5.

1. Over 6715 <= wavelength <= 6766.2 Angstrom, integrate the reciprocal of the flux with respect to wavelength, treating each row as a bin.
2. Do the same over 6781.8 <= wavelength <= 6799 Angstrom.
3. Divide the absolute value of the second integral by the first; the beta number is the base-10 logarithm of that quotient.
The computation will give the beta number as -0.5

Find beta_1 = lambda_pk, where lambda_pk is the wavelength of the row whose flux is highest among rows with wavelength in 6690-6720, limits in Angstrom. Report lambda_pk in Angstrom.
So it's 6700.31 Angstrom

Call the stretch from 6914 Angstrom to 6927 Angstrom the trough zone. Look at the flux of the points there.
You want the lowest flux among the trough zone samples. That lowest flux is 19.94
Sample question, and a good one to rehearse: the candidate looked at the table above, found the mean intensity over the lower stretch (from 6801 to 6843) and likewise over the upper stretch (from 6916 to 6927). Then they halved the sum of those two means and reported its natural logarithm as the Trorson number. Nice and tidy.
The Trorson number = 3.14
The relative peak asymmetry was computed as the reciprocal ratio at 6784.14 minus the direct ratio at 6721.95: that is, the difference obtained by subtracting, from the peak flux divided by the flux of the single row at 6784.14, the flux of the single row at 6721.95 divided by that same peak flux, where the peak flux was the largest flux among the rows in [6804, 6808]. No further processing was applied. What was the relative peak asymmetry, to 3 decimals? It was 0.257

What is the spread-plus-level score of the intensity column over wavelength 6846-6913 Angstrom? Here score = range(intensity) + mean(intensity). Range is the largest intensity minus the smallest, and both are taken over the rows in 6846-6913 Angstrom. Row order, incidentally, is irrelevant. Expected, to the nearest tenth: 36.5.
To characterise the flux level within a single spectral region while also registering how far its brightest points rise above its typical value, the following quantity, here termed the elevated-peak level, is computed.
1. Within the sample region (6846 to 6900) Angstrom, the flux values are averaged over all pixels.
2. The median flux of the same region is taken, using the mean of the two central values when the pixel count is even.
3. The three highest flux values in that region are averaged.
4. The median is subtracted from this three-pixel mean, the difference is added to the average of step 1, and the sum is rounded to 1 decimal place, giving 26.6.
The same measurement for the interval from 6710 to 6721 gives 26.4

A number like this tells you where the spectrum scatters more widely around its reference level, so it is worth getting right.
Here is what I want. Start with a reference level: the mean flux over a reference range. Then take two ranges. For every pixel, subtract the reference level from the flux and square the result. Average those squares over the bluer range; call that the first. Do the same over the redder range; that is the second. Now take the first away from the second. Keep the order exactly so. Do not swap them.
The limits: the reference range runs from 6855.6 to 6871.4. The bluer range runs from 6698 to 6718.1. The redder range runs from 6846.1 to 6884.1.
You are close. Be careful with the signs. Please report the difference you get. -11.0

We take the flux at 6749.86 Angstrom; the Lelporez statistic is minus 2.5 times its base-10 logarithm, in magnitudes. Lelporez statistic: -3.53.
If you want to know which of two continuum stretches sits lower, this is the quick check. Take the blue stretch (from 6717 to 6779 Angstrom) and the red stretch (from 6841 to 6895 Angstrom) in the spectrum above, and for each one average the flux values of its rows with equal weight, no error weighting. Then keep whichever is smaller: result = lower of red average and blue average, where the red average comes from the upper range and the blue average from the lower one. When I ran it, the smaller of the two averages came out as 22.6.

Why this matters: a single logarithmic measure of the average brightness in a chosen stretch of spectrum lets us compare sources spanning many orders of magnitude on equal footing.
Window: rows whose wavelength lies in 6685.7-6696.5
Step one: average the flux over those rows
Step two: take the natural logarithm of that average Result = 3.20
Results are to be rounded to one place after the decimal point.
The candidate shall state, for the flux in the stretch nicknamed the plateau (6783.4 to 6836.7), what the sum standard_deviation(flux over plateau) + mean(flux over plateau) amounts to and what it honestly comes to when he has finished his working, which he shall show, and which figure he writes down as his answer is 25.6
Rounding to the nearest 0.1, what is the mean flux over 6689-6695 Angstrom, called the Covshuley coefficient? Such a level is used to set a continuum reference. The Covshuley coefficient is 24.8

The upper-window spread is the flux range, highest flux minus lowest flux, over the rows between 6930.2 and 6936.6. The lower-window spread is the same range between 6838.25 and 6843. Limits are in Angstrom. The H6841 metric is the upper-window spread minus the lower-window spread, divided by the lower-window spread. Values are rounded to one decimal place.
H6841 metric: 4.4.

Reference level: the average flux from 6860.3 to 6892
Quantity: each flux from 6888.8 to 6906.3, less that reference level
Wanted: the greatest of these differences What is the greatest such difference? 7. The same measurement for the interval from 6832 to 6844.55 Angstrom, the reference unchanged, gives 4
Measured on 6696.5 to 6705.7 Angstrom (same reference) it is 5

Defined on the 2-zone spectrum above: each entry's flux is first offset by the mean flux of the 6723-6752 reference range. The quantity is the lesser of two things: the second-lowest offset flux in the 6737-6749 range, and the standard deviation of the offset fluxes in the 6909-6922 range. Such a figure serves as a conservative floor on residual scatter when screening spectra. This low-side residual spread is -1.4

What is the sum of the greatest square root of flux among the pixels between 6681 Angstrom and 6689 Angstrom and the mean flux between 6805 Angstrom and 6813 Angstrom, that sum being 29.6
